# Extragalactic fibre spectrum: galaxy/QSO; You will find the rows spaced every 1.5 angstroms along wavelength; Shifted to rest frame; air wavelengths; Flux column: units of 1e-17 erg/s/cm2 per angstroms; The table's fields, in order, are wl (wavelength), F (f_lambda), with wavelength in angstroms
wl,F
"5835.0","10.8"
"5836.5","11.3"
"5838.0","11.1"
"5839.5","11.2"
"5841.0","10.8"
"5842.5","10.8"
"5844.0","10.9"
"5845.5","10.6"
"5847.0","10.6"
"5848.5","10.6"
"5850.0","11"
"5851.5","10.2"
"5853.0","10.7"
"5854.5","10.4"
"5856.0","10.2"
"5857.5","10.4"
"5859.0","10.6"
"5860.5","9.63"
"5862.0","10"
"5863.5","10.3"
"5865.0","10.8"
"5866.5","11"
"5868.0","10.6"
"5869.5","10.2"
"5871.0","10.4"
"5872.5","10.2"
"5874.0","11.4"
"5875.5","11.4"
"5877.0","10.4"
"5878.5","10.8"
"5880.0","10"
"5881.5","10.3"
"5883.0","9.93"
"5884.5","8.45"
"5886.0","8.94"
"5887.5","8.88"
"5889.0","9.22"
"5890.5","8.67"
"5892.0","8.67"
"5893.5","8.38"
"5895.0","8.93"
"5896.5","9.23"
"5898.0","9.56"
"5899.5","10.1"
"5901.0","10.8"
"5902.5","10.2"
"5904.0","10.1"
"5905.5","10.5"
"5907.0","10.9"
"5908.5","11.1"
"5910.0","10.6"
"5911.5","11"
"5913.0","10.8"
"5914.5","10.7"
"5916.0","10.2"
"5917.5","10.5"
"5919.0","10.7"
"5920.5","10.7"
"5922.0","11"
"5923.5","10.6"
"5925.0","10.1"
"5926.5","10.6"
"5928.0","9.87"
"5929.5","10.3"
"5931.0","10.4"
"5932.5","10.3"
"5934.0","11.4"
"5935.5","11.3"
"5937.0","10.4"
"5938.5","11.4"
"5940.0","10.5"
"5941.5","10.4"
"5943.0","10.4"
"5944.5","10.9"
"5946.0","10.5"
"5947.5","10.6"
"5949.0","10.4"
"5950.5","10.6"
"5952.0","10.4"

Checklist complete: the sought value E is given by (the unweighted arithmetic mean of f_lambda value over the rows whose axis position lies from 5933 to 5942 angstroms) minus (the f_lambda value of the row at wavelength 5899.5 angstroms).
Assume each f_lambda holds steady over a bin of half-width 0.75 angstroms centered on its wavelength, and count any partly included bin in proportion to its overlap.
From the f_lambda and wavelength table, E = 0.80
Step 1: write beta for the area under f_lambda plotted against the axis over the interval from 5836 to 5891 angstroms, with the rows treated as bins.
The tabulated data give 569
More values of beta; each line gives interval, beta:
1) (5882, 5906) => 226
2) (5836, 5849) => 141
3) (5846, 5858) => 126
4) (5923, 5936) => 137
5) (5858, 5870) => 125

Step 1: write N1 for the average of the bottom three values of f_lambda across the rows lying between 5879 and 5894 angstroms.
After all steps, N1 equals 8.5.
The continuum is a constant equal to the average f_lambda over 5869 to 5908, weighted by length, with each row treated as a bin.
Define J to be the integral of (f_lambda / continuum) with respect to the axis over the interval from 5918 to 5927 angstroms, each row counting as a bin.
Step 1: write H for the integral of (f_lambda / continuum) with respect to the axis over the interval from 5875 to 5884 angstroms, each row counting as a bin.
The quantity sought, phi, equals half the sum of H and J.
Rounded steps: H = 9.47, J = 9.67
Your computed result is 9.57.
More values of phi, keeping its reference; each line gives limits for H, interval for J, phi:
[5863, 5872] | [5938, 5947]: 9.67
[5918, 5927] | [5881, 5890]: 9.05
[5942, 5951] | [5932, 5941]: 9.77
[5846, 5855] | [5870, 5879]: 9.73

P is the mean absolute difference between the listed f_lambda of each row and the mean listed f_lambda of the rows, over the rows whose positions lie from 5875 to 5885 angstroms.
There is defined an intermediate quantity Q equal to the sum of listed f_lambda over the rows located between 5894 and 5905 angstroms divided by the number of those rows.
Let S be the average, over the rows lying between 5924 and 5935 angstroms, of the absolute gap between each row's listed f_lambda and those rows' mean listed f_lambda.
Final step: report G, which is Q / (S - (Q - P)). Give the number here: -1.11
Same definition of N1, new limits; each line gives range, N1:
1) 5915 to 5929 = 10.1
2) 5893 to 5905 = 8.8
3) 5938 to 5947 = 10.4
